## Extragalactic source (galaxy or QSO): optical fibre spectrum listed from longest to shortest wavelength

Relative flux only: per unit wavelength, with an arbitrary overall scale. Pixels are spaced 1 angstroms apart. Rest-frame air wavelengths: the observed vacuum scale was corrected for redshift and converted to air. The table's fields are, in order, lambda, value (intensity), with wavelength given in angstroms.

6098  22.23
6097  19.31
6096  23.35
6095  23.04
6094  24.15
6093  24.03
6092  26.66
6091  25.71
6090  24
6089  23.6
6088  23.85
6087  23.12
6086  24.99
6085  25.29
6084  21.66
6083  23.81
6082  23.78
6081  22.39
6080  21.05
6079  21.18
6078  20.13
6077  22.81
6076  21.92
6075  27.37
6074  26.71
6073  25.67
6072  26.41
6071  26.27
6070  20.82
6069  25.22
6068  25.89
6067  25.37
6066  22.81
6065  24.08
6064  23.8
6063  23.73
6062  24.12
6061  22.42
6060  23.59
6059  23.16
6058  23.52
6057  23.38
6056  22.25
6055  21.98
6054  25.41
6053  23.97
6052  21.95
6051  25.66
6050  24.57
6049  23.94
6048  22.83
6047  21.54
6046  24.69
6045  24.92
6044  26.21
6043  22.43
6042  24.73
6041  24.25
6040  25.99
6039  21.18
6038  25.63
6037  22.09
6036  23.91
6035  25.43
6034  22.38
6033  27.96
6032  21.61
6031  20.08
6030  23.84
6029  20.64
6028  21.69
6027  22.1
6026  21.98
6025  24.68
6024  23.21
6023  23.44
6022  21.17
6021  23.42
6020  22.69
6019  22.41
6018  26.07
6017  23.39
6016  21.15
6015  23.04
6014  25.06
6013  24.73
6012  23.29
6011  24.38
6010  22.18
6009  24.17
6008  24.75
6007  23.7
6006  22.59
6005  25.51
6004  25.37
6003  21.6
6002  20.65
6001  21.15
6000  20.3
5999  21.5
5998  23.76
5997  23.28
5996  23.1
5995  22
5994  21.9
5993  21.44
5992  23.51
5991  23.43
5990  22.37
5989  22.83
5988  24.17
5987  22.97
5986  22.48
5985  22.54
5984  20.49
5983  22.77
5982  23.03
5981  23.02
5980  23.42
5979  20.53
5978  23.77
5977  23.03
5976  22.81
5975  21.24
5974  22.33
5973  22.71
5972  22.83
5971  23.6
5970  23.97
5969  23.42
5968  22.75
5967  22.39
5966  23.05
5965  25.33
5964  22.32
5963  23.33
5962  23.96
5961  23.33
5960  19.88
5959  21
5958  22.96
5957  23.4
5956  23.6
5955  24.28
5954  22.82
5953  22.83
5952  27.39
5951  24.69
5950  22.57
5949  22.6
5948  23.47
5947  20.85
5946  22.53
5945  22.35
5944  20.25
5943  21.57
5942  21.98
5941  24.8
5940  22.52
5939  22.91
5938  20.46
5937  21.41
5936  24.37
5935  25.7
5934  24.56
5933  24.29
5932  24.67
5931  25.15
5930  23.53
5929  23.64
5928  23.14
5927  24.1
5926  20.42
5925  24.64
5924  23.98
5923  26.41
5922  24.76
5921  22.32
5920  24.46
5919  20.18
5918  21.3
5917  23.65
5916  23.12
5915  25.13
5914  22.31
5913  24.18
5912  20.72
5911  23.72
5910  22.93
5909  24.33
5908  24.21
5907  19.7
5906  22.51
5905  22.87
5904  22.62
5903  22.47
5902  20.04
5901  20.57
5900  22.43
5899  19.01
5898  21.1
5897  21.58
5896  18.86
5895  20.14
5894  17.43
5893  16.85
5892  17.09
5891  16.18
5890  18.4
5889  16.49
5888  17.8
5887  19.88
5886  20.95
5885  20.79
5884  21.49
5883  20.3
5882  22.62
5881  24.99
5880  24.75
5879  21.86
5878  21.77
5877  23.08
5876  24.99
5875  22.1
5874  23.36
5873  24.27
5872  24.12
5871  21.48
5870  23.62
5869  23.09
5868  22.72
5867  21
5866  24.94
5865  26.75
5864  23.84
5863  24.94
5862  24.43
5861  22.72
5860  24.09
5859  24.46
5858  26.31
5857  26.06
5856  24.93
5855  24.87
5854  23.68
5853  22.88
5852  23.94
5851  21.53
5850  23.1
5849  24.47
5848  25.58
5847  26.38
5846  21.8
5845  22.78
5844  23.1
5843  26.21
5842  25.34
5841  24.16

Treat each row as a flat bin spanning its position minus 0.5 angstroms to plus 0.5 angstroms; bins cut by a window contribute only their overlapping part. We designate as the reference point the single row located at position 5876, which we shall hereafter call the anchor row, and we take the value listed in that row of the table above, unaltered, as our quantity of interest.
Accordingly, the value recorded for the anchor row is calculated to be 24.99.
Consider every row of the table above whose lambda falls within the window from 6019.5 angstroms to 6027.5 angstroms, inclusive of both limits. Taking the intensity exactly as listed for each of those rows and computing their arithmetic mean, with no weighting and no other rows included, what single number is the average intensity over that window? 22.8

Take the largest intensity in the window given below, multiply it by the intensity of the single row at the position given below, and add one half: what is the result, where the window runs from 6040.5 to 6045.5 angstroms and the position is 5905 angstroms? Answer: 600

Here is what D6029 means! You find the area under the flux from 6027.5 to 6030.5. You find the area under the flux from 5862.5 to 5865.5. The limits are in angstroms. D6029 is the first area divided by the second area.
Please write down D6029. 0.88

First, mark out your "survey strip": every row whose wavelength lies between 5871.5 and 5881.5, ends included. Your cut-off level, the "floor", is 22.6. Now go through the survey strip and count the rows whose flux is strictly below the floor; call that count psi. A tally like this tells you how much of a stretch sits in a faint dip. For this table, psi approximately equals 3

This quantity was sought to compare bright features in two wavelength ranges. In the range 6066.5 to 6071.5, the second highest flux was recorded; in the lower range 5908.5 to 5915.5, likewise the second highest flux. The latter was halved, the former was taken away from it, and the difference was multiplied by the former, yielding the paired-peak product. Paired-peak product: -355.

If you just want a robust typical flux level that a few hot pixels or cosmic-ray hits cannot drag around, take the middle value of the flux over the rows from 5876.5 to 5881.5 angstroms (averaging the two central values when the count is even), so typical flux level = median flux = 23.1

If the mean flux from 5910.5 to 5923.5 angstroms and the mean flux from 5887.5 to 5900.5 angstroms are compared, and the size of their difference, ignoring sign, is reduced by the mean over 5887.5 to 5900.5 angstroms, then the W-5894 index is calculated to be -14.2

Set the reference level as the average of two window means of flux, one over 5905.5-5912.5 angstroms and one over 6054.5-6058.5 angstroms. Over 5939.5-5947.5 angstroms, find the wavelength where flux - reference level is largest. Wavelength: 5941 angstroms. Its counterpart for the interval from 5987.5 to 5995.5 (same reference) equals 5988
